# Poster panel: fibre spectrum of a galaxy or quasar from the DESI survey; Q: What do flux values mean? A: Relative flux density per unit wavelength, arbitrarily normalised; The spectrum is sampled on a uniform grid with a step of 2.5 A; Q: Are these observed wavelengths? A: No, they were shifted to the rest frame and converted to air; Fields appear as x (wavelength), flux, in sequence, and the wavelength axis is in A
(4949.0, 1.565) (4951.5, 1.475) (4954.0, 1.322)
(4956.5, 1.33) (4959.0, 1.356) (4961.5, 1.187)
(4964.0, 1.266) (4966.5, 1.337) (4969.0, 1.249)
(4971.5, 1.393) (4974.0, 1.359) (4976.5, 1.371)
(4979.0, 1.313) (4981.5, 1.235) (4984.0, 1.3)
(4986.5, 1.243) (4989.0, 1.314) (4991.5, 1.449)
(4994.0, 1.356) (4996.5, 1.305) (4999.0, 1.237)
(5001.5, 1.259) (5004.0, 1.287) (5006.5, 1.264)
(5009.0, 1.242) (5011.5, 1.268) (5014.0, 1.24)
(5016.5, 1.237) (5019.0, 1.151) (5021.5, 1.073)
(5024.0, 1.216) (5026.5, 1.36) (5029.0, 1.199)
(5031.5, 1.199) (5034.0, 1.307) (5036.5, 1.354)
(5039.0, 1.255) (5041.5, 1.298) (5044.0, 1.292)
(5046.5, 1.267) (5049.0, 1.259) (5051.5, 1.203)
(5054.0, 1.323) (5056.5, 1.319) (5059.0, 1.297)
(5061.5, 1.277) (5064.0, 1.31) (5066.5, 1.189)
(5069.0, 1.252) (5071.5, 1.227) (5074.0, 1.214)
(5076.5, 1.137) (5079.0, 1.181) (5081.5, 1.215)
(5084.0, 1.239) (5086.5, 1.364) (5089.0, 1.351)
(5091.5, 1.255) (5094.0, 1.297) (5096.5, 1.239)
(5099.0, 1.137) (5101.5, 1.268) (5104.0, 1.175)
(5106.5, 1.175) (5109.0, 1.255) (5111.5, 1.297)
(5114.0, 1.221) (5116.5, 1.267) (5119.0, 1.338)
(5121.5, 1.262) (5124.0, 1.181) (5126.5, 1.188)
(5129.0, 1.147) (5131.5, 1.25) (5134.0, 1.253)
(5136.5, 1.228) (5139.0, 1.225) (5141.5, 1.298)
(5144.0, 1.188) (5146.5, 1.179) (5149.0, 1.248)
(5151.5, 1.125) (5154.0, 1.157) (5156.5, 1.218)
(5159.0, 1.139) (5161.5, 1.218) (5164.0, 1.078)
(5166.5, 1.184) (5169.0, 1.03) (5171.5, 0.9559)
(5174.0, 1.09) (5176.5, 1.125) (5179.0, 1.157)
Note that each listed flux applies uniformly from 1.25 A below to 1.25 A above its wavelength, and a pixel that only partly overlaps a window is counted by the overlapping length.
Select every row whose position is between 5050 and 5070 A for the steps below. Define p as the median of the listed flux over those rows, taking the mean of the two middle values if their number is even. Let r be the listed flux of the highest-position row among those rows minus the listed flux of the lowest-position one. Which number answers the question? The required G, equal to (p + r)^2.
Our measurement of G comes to 1.78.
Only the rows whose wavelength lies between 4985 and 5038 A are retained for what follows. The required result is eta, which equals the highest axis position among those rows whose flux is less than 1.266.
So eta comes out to 5031.5 A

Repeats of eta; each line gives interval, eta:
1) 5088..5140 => 5139.0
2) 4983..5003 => 5001.5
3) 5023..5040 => 5039.0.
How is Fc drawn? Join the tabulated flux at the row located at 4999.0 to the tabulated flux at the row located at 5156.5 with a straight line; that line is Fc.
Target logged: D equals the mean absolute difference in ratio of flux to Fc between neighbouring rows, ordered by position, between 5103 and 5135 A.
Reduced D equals 0.043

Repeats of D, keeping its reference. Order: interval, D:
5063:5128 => 0.050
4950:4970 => 0.068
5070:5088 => 0.043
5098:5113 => 0.057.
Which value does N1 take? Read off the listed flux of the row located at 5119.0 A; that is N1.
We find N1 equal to 1.338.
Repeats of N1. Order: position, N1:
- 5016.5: 1.237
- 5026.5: 1.36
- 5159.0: 1.139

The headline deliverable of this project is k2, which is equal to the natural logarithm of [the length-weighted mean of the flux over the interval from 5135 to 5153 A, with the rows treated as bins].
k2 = 0.193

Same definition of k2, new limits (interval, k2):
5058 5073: 0.229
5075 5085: 0.176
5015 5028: 0.189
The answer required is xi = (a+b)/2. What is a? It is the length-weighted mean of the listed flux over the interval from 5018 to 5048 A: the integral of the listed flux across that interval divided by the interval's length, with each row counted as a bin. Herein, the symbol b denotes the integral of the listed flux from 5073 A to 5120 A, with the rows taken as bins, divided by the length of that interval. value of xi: 1.25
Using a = 1.25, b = 1.24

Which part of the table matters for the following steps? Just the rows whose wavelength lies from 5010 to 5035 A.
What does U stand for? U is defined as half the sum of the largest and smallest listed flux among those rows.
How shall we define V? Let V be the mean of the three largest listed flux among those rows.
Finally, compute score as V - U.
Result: 0.095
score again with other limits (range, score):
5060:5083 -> 0.056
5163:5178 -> 0.063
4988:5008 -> 0.030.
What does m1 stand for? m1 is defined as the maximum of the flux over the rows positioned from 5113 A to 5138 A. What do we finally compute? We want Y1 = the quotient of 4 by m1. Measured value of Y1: 2.99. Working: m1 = 1.338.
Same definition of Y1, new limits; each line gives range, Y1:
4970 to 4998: 2.76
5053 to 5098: 2.93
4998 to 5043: 2.94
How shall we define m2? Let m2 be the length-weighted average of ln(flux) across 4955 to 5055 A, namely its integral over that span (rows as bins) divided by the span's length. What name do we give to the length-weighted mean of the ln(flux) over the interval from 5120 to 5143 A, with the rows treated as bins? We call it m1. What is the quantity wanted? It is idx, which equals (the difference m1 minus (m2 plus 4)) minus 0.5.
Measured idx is -4.54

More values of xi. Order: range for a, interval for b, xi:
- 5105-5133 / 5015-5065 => 1.25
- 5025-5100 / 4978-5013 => 1.28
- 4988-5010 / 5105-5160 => 1.26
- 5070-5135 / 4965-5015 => 1.27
